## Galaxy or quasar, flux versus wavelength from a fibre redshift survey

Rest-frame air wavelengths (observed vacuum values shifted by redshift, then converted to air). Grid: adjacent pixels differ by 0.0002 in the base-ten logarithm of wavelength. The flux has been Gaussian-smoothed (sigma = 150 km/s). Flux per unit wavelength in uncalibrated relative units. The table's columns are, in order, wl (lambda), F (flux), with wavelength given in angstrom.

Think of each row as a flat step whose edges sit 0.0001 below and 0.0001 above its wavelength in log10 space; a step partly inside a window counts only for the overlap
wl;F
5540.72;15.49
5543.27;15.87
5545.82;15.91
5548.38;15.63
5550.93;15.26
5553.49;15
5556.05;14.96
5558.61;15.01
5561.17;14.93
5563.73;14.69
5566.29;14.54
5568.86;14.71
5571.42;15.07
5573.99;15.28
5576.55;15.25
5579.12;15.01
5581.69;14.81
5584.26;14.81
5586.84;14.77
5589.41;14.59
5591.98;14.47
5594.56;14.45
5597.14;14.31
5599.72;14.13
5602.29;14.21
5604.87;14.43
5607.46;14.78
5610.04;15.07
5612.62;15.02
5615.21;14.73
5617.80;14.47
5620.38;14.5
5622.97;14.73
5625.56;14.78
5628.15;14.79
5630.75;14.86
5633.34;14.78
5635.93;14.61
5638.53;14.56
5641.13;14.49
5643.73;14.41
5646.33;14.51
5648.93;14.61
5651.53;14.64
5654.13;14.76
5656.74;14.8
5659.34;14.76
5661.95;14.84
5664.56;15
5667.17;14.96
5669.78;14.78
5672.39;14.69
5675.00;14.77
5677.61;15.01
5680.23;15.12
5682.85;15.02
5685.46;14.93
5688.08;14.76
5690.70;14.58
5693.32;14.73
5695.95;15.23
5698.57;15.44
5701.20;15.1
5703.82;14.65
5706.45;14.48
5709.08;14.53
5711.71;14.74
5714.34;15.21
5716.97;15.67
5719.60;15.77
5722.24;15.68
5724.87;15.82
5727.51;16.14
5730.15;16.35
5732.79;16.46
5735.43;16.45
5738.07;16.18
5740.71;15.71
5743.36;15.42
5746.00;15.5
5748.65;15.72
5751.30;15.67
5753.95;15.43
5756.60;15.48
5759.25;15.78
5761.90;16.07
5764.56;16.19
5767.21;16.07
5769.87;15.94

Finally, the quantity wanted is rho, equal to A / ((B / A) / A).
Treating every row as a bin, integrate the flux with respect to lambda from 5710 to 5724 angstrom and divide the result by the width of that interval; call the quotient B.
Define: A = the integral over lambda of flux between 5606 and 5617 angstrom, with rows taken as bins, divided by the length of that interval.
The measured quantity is 213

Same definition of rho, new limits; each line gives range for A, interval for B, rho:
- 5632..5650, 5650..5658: 210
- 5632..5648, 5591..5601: 216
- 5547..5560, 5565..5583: 233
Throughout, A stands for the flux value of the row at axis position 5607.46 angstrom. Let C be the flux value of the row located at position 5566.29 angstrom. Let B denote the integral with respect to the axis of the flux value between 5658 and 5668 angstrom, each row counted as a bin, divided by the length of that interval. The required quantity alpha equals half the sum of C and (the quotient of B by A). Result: 7.77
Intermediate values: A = 14.78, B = 14.9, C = 14.54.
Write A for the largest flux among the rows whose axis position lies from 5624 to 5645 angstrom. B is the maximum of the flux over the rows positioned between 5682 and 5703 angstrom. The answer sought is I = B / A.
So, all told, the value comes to 1.04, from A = 14.86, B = 15.44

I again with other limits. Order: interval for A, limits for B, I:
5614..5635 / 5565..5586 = 1.03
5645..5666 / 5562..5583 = 1.02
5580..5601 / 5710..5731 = 1.10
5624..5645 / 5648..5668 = 1.01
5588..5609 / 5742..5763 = 1.09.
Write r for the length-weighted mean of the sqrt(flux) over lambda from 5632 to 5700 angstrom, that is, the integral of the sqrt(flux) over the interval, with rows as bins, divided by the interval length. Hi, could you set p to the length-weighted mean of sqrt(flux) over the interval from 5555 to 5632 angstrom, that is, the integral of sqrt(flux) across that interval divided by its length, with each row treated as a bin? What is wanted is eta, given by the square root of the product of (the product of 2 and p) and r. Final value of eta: 5.43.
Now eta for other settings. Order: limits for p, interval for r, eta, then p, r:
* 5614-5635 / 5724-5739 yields 5.56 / 3.84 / 4.03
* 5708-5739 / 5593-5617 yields 5.50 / 3.97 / 3.82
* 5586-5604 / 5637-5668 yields 5.39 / 3.80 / 3.83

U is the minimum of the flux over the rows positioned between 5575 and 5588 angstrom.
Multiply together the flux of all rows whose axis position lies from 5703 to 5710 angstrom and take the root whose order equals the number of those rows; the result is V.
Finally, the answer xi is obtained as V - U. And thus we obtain -0.2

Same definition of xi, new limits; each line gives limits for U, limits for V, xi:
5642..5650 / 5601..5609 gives 0.1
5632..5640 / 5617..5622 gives -0.1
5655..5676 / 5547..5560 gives 0.5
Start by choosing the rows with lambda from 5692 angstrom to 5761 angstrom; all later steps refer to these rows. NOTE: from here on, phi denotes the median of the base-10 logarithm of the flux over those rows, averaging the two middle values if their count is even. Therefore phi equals 1.19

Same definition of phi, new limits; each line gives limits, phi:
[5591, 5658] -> 1.16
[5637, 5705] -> 1.17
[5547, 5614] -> 1.17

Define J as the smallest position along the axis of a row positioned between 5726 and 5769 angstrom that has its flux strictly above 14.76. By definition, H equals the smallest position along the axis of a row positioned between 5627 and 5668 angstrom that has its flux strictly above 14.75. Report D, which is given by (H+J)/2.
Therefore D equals 5677.8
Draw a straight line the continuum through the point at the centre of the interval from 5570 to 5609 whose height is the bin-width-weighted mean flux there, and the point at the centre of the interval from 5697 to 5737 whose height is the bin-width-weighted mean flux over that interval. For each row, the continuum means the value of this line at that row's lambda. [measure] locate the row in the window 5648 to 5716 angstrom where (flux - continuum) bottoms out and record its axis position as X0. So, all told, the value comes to 5706.45 angstrom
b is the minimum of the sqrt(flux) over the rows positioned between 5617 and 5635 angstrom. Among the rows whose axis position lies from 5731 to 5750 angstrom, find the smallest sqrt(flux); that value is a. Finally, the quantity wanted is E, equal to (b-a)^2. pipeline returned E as 0.0151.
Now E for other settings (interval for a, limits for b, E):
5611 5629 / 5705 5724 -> 0.0000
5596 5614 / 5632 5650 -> 0.0014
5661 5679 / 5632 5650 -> 0.0013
